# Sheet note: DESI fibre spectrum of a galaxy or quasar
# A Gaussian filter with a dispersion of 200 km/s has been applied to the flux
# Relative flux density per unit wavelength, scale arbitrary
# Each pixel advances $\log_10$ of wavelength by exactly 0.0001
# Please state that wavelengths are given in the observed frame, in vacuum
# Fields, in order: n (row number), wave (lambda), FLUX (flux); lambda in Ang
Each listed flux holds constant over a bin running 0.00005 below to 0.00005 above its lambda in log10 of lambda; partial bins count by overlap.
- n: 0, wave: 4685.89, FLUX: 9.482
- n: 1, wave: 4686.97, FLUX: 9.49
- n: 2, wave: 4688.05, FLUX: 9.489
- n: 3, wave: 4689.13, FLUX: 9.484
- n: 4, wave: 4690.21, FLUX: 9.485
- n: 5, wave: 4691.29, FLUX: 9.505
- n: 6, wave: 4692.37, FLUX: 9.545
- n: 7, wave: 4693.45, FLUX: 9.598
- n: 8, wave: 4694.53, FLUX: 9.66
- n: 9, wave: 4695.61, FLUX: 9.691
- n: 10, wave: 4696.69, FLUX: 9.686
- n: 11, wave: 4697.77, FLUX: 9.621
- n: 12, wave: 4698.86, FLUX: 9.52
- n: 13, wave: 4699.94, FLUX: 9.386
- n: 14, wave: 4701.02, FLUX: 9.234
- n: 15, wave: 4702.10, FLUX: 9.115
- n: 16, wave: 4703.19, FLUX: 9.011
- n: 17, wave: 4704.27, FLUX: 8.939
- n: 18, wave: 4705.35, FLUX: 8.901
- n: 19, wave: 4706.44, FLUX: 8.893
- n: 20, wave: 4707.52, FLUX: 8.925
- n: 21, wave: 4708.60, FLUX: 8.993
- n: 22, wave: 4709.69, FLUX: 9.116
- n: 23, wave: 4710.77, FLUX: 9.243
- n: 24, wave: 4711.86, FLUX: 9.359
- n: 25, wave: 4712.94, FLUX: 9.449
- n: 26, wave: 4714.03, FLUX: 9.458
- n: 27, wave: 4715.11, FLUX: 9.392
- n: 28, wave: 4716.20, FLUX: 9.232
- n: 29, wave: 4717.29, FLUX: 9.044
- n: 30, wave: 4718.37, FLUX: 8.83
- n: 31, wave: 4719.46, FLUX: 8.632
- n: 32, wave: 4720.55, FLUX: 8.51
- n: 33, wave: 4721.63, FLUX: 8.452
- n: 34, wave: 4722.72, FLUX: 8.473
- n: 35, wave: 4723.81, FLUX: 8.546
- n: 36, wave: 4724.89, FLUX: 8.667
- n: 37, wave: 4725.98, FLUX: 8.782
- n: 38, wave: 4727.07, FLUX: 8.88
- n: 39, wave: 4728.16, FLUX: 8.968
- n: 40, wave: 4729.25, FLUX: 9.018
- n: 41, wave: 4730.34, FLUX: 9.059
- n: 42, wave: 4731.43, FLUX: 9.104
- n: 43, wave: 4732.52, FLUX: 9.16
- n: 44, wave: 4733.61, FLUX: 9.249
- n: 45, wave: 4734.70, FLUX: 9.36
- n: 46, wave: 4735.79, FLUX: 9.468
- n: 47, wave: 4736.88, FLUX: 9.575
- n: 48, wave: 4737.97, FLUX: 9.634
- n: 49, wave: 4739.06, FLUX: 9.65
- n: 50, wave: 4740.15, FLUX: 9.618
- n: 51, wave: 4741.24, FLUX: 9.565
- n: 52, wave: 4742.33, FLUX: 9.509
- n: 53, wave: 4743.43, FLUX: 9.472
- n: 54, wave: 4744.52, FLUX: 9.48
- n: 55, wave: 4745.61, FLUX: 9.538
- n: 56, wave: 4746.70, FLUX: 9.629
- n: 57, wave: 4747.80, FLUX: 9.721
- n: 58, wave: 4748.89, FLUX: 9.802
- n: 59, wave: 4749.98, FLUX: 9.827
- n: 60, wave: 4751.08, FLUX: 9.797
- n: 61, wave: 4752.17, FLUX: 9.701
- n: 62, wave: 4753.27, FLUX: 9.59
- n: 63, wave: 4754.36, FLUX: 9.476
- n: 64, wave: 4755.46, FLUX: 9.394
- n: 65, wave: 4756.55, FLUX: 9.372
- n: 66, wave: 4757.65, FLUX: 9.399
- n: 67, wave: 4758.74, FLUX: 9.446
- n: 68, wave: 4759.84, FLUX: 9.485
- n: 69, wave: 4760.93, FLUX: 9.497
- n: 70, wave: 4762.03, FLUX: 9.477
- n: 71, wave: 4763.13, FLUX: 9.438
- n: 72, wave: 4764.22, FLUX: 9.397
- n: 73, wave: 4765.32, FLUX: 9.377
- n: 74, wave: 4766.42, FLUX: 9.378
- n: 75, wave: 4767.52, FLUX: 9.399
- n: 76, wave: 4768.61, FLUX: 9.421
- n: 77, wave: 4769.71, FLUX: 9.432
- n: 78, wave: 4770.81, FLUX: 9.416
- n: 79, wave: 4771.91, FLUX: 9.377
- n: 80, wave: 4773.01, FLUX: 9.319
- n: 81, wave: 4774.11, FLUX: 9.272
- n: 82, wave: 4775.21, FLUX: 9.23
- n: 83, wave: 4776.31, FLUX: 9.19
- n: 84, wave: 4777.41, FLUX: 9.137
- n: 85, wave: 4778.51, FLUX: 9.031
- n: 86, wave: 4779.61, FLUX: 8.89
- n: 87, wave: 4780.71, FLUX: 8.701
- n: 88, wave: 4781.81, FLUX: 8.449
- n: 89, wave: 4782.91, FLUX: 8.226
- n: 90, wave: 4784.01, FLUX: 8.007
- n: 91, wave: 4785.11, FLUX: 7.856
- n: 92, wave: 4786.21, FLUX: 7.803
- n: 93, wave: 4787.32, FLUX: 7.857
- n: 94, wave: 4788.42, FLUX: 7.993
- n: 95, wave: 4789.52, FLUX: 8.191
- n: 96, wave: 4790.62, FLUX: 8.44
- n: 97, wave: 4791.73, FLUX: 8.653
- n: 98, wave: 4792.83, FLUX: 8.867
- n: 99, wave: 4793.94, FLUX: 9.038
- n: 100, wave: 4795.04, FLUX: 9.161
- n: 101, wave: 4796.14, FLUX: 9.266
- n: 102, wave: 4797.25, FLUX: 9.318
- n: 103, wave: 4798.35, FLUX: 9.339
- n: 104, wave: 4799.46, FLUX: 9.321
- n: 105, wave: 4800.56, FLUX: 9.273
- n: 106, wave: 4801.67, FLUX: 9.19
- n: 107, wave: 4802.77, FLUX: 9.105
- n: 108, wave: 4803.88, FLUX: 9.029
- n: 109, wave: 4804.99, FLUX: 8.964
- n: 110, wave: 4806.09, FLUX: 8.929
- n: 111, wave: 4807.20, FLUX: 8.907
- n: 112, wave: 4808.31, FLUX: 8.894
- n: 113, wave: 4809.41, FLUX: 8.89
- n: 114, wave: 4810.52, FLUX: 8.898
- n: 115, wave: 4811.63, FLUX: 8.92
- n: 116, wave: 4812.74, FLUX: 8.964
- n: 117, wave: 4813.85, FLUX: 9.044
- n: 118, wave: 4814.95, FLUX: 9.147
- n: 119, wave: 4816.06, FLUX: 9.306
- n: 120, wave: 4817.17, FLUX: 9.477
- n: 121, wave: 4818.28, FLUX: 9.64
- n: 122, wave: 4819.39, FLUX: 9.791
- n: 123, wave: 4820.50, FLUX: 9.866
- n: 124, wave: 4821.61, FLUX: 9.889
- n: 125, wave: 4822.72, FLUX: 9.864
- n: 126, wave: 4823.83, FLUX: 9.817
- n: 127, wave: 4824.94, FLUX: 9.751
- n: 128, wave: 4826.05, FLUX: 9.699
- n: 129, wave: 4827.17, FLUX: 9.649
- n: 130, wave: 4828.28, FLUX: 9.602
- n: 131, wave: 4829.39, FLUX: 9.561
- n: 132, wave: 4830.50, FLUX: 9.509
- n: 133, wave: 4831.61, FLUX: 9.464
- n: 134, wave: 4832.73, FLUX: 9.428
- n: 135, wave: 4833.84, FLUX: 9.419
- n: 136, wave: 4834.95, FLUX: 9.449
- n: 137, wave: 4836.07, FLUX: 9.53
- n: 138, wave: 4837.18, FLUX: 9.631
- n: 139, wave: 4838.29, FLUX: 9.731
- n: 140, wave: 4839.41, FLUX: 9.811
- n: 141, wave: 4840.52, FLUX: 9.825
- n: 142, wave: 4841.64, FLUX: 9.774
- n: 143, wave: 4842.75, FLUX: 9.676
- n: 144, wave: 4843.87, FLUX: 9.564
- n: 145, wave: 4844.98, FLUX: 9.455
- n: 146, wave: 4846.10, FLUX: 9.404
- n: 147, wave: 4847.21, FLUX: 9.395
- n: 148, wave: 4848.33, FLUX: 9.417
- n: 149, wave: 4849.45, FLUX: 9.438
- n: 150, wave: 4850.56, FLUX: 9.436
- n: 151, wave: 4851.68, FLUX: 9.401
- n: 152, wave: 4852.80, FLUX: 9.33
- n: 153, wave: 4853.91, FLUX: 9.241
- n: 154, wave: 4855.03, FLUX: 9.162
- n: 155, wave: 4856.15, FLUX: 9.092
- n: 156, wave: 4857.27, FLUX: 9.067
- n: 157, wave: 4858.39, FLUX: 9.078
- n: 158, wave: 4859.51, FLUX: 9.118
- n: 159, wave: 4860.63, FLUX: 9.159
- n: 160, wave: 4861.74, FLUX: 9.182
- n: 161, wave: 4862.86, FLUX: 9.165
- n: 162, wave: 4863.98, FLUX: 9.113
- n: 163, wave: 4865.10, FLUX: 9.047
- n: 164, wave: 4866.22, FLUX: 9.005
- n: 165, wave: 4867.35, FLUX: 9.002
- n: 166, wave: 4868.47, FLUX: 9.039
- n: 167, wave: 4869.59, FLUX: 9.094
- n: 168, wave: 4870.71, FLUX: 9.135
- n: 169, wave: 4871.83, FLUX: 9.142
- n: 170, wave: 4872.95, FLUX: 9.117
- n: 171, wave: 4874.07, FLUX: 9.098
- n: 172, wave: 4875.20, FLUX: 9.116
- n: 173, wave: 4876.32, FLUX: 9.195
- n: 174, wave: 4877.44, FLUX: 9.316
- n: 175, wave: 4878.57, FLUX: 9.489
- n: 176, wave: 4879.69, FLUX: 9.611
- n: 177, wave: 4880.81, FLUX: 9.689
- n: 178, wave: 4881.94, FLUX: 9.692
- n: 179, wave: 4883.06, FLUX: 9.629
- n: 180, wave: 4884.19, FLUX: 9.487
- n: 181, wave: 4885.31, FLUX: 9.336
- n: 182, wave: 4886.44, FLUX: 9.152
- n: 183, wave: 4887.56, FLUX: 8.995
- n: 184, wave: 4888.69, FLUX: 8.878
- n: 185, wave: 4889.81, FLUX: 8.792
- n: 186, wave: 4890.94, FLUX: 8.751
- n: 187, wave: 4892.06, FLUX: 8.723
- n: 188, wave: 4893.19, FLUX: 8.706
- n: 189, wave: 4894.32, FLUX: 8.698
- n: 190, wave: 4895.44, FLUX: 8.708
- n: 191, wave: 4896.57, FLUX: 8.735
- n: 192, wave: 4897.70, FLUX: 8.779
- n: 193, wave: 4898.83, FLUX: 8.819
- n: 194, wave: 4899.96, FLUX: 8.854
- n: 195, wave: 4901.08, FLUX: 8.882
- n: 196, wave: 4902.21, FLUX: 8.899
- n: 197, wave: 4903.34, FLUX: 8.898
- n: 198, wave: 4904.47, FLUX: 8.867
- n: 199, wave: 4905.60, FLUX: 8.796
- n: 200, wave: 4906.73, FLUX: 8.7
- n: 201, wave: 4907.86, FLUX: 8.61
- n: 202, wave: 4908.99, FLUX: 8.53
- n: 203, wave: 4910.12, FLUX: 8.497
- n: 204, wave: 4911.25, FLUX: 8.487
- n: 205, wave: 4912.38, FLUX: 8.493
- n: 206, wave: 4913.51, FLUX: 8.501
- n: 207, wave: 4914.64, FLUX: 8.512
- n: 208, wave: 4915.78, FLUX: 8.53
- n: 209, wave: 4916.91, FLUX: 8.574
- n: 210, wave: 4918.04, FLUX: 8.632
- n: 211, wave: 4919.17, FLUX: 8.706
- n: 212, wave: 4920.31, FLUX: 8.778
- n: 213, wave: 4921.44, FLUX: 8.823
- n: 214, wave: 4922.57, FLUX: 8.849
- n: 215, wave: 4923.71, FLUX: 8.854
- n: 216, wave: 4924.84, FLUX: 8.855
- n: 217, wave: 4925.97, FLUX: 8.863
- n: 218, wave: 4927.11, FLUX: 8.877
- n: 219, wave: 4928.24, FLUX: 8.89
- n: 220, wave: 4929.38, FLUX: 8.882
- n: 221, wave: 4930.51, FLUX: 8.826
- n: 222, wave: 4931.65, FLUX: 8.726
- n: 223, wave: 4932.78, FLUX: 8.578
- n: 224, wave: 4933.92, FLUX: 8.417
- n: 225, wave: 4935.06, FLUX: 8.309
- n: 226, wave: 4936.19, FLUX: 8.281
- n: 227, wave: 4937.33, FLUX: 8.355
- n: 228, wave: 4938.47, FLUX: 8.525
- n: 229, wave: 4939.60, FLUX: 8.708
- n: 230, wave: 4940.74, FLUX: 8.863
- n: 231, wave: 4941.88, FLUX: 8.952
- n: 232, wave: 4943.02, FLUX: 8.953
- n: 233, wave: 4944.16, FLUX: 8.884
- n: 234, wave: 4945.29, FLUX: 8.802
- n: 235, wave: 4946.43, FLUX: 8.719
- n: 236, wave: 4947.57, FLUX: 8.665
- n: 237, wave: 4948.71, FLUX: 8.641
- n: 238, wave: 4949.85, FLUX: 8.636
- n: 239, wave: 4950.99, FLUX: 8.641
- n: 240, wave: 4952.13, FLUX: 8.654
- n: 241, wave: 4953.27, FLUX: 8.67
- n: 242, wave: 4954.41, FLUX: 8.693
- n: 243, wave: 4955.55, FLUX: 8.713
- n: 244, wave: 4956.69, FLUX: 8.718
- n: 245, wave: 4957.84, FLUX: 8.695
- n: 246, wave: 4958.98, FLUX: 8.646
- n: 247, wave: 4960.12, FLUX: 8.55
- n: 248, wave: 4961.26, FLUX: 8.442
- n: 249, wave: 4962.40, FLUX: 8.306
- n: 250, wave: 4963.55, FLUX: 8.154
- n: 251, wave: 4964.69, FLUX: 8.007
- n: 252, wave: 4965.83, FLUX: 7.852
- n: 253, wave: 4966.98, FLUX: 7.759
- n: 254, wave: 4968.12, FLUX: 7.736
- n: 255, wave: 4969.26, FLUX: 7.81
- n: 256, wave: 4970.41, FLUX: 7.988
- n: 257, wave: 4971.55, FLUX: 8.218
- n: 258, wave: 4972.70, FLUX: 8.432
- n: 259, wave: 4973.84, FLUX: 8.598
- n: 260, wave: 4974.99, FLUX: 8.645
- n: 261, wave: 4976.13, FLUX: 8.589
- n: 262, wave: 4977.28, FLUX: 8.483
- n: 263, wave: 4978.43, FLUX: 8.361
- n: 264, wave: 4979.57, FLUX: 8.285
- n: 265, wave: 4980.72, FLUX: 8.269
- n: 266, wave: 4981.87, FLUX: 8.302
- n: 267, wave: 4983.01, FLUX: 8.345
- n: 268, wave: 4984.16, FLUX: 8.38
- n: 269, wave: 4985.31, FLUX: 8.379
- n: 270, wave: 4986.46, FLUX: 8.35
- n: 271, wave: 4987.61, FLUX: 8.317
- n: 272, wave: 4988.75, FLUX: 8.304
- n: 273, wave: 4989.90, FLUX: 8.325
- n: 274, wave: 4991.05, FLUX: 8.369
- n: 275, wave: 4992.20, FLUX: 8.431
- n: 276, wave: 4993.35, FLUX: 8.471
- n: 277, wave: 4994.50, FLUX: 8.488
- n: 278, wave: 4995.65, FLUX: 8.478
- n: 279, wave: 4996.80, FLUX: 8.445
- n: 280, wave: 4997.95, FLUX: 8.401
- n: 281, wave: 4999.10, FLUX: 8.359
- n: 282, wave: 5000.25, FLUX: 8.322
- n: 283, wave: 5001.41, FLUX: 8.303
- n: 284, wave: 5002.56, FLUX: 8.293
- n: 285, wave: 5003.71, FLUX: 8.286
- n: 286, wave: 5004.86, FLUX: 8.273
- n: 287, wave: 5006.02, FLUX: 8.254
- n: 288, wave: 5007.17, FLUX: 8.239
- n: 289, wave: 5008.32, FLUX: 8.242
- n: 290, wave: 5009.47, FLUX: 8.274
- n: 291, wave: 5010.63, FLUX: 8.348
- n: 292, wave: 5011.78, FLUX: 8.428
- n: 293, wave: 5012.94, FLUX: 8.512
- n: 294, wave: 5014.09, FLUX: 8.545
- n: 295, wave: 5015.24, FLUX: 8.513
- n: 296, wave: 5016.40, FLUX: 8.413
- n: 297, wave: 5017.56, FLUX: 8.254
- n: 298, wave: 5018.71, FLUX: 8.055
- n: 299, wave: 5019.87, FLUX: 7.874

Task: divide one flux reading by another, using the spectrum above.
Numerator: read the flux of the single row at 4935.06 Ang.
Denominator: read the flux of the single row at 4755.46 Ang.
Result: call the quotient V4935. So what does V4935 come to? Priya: 0.88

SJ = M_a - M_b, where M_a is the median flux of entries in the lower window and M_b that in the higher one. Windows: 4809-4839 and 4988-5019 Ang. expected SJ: 1.2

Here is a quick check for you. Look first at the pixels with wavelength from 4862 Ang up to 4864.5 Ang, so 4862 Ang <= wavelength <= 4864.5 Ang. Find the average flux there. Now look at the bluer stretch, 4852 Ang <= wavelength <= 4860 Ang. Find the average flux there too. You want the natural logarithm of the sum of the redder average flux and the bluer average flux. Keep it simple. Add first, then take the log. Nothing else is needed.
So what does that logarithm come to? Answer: 2.91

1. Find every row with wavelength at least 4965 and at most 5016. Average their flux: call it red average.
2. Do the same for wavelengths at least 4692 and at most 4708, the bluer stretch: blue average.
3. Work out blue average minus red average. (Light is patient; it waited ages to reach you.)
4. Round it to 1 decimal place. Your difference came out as 1.0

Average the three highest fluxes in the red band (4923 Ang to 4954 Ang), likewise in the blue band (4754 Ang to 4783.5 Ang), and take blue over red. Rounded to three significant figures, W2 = 1.06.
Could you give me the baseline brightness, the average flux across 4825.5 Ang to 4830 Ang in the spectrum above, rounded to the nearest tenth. 9.6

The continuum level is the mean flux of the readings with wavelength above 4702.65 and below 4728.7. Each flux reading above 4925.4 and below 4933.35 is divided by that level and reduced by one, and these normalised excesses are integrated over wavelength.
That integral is -0.1 Ang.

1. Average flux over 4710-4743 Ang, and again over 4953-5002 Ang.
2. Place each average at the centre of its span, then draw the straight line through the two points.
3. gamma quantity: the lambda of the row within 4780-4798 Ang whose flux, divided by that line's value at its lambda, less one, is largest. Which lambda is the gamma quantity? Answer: 4797.25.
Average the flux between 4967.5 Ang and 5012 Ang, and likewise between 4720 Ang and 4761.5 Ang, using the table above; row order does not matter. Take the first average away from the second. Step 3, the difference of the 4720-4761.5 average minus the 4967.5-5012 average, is 1.0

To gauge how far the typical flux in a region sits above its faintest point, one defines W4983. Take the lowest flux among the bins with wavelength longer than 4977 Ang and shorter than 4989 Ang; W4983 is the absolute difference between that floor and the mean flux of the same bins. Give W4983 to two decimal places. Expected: 0.07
